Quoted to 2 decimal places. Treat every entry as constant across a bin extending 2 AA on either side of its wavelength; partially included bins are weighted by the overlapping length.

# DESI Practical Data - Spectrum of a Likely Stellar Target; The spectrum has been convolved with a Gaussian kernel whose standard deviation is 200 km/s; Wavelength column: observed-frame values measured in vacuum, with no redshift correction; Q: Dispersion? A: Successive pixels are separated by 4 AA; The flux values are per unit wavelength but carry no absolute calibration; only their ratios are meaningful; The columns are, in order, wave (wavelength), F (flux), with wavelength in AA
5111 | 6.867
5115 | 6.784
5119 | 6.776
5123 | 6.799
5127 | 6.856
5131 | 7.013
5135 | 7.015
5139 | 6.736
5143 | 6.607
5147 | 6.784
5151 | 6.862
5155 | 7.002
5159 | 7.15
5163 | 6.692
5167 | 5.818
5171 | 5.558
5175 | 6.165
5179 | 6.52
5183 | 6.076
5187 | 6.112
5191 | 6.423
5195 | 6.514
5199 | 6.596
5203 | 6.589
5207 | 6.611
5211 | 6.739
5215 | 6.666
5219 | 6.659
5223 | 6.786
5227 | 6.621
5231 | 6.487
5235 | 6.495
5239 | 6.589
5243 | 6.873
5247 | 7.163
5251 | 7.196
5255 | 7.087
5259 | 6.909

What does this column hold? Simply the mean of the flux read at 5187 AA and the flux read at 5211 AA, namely 6.43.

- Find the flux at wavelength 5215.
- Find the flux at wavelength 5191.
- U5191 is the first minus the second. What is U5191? 0.24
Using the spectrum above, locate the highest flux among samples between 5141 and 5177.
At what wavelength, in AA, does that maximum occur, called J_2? 5159 AA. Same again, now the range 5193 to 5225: 5223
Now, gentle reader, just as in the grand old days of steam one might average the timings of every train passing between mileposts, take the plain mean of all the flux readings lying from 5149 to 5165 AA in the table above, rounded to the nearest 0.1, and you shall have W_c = 6.9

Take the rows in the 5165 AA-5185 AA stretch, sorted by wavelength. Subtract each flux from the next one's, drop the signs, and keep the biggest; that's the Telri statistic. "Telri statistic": 0.61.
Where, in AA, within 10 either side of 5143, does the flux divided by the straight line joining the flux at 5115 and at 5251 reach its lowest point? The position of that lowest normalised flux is 5143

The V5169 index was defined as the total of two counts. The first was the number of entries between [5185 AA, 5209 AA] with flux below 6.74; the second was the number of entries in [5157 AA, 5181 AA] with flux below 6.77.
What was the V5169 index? 11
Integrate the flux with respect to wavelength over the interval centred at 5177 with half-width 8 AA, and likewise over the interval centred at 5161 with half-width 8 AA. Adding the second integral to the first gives 204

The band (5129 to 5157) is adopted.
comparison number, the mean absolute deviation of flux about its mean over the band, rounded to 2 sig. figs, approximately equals 0.13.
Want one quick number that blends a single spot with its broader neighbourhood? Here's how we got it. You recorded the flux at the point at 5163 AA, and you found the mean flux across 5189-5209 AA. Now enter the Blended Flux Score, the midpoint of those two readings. 6.62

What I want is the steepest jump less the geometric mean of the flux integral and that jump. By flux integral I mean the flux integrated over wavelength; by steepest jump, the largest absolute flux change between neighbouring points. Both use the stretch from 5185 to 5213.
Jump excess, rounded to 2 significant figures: -7.2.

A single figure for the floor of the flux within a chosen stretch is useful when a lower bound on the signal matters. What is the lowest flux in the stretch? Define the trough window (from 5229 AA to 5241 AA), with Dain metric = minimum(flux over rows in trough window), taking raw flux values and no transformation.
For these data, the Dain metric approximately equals 6.487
